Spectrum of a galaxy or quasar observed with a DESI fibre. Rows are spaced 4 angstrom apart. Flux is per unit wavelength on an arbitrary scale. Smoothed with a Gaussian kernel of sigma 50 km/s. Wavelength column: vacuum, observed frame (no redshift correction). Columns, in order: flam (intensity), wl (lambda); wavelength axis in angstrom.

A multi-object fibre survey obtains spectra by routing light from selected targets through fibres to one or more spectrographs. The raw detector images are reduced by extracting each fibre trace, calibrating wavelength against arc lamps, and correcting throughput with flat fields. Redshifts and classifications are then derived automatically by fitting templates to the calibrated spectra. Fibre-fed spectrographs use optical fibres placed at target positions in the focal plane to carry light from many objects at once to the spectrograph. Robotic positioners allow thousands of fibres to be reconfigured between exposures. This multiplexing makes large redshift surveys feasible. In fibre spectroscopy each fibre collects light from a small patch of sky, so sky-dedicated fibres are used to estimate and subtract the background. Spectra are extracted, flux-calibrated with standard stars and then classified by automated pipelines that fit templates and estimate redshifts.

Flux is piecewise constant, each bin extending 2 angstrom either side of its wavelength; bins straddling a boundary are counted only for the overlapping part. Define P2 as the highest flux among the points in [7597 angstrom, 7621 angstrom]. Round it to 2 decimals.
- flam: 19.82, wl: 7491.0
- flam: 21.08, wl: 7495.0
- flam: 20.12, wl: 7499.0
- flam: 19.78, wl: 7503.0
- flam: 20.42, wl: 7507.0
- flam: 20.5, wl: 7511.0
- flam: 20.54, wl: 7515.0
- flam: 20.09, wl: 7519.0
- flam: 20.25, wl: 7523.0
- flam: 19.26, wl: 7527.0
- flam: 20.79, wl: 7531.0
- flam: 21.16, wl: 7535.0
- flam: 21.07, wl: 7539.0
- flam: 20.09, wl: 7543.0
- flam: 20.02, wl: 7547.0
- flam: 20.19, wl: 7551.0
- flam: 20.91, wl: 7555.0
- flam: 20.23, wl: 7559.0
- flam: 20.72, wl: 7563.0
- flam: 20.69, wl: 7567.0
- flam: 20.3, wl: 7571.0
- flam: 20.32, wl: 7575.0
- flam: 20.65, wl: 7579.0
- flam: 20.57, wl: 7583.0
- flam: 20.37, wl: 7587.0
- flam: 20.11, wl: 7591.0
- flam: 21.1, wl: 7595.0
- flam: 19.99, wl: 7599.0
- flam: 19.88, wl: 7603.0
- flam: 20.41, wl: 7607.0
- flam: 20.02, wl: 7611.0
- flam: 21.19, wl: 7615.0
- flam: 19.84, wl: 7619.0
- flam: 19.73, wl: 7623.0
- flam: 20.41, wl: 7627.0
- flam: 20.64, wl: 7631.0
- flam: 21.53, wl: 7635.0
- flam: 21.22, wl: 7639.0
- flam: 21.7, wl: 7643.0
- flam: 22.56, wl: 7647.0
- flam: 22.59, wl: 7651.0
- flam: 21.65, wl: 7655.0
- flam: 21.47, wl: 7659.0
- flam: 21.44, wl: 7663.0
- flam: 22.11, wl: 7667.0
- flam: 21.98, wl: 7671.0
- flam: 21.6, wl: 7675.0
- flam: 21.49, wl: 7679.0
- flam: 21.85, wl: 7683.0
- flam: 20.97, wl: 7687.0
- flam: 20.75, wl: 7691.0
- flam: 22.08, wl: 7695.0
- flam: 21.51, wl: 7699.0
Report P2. 21.19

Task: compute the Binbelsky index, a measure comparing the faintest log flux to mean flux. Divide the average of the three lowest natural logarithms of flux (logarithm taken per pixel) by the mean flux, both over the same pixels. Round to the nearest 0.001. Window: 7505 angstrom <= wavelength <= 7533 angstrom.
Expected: 0.147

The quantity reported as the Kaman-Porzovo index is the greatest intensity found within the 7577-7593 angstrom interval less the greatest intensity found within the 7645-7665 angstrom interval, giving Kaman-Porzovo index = -1.9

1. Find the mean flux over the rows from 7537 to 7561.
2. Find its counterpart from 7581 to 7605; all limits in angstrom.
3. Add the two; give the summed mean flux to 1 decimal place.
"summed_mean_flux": 40.8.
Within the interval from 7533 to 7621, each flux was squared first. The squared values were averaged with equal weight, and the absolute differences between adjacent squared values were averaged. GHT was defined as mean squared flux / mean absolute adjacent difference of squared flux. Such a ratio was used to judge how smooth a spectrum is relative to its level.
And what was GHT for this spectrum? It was 21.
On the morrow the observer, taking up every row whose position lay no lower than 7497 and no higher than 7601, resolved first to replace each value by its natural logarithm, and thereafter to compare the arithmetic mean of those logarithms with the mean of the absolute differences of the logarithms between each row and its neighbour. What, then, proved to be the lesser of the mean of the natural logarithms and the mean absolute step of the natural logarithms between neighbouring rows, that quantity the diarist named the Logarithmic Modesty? 0.0220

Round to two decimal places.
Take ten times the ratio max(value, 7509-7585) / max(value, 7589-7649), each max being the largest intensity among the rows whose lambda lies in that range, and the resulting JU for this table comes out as 9.38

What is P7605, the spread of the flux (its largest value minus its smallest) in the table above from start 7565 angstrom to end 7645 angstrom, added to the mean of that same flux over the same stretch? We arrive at 22.5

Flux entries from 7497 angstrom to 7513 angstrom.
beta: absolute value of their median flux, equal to 20.3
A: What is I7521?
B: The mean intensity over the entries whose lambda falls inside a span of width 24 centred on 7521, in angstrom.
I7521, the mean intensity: 20.2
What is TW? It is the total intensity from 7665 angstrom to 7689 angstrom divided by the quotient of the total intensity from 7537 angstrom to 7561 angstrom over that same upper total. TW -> 138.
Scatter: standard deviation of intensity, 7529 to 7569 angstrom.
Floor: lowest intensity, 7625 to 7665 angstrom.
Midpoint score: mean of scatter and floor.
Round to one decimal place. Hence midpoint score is 10.4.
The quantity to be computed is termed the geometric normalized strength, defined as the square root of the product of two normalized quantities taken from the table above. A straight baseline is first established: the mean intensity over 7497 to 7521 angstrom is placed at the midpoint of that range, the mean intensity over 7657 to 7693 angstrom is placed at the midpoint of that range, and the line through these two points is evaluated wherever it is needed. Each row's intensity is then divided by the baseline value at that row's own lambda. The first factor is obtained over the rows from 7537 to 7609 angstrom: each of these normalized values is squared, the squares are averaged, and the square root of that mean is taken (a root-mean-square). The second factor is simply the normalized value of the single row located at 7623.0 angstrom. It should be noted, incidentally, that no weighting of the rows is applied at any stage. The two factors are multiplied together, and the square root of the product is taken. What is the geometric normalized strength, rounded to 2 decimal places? 0.96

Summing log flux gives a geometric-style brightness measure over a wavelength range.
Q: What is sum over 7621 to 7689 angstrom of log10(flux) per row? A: 22.6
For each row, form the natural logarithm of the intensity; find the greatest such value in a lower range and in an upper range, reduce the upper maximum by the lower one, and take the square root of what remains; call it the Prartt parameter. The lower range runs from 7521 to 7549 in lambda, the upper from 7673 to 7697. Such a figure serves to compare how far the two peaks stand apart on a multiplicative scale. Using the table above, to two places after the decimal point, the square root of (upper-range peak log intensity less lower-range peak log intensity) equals 0.21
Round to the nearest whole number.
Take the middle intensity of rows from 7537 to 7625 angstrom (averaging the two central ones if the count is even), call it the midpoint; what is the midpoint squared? 412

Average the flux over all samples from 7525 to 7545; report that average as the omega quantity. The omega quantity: 20.5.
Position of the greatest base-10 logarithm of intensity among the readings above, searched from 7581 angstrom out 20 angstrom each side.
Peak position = 7595.0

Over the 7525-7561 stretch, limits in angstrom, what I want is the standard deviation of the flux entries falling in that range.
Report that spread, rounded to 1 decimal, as 0.6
